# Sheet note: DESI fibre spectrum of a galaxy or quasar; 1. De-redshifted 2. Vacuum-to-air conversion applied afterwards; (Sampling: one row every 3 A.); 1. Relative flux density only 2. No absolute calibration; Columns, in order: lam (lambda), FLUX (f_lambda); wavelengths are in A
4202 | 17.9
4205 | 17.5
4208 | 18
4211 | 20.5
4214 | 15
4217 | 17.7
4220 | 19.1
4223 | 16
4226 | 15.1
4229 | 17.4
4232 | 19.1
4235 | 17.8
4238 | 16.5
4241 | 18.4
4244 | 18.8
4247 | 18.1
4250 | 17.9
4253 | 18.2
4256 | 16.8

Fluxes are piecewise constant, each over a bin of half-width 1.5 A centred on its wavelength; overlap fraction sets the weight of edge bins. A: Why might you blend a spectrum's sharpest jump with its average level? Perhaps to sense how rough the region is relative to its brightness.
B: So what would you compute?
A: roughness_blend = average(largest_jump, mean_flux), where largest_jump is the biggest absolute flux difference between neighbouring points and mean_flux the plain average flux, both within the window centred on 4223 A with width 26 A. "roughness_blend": 11.5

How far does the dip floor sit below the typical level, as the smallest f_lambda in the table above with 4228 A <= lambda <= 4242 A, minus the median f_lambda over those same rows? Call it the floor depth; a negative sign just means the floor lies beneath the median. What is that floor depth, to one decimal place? -1.3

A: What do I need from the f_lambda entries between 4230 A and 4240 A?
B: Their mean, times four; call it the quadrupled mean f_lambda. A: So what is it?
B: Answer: 71.2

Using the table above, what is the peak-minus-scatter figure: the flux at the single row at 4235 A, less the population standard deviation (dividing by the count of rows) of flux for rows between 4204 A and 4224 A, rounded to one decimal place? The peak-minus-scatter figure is 16.1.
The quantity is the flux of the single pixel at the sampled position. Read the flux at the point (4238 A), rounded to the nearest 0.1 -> 16.5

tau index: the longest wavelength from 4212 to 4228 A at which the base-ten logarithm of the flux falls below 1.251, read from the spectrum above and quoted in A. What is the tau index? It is 4226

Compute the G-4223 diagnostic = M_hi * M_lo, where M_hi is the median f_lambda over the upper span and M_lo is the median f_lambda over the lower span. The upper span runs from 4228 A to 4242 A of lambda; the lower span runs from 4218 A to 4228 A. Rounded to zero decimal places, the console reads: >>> 285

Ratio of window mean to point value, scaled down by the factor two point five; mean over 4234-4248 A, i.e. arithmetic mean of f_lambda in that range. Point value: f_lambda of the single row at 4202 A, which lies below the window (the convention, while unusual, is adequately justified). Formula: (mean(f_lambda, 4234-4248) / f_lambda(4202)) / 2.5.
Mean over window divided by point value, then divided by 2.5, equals 0.400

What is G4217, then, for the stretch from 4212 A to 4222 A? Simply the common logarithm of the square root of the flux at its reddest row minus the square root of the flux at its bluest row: -0.30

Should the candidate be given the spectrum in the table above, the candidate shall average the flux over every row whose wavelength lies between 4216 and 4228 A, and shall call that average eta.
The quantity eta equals 17.0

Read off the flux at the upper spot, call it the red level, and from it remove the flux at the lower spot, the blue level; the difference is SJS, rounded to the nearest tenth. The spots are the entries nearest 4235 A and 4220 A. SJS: -1.3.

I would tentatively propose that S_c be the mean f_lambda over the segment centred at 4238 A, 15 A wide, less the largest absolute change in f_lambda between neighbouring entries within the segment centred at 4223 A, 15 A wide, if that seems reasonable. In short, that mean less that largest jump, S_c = 15.0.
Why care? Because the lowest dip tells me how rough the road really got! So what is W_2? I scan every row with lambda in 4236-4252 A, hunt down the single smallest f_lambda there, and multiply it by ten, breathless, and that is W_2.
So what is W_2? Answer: 165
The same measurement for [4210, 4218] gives 150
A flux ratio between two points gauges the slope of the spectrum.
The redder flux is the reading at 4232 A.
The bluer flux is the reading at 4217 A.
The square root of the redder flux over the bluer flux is 1.04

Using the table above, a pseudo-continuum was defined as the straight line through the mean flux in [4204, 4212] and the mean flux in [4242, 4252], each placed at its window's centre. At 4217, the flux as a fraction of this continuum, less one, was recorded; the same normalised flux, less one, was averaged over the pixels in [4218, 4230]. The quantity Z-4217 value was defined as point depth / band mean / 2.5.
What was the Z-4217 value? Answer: 0.2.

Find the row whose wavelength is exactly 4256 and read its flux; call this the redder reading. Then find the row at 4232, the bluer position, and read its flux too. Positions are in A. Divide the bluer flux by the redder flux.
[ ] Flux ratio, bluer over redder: 1.14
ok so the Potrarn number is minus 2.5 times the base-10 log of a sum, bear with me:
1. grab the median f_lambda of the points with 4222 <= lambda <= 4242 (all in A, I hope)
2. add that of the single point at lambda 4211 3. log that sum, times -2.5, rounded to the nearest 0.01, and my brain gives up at -3.95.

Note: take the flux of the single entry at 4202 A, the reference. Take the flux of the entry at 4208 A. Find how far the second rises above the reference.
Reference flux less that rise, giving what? 17.8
